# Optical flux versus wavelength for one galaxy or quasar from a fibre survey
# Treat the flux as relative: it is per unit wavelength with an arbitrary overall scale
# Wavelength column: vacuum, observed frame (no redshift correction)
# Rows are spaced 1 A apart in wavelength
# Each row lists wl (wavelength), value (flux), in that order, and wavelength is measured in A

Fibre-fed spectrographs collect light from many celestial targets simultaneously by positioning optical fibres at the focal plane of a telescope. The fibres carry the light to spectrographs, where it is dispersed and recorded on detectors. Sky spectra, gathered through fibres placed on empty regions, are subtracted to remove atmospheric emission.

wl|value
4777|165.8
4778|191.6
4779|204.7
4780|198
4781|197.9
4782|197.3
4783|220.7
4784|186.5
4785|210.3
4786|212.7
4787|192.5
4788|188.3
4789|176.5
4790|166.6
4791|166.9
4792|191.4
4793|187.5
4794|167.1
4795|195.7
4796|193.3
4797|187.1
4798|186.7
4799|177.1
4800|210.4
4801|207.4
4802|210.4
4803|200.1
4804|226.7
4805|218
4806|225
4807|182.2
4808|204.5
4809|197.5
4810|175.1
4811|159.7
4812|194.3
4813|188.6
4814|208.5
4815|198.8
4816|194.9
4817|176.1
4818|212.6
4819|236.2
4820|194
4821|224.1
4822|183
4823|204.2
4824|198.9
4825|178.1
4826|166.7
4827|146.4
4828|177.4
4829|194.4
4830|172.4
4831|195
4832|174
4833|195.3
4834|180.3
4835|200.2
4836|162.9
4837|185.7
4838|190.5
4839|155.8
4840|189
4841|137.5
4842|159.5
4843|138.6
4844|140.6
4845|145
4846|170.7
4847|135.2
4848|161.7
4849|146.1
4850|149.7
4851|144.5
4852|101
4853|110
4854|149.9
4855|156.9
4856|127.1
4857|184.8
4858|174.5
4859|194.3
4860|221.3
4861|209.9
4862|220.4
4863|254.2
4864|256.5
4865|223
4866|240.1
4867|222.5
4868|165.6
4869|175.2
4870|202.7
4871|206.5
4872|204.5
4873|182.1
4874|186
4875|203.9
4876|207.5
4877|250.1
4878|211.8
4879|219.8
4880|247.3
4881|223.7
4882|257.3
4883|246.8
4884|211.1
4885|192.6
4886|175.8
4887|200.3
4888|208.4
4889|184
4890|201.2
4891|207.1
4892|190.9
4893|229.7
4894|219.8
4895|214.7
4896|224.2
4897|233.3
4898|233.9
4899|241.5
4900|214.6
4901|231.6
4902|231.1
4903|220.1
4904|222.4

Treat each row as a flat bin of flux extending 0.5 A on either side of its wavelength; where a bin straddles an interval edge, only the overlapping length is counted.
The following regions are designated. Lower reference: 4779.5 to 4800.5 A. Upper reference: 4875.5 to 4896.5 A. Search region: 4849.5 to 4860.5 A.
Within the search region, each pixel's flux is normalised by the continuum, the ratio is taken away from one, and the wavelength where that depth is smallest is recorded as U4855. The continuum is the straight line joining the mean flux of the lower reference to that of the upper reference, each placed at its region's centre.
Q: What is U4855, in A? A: 4860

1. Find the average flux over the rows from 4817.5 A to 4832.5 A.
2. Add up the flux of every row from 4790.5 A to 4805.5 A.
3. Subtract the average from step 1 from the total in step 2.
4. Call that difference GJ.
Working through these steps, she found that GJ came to 2735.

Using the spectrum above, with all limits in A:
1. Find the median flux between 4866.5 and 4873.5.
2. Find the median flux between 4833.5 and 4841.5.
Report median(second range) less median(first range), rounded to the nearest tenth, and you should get -19.7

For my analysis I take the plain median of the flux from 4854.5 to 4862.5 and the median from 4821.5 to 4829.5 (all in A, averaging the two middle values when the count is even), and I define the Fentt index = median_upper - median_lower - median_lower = -172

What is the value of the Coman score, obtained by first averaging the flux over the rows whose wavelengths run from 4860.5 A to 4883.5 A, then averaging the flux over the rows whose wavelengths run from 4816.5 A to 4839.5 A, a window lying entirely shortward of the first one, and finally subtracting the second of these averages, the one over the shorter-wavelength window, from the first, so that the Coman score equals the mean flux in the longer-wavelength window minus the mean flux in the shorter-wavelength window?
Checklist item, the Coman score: 31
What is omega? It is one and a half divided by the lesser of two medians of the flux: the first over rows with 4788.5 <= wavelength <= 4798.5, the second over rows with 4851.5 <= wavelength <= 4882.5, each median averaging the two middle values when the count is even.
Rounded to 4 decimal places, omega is 0.0080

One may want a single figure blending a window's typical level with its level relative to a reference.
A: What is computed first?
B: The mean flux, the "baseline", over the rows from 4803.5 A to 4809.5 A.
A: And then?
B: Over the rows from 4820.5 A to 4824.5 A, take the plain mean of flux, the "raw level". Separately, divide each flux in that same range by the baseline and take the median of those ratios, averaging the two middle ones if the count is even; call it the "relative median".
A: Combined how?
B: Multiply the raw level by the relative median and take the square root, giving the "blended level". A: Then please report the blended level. 14.0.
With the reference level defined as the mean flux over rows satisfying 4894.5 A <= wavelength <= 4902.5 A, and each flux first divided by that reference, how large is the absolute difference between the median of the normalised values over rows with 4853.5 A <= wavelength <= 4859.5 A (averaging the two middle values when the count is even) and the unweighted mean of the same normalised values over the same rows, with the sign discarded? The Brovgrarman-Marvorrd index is 0.0049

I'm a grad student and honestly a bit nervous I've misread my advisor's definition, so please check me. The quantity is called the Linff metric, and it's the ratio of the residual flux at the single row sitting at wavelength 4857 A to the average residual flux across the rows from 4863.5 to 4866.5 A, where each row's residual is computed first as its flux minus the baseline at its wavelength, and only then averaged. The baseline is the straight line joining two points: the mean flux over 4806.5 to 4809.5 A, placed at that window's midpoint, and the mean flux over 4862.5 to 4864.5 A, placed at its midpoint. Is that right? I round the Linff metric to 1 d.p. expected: 3.7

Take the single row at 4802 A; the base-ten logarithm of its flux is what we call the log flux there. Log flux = 2.32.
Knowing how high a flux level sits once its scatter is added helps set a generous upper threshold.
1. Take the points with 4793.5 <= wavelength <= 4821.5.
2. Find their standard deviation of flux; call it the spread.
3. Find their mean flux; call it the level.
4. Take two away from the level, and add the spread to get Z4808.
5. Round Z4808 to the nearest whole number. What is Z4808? 215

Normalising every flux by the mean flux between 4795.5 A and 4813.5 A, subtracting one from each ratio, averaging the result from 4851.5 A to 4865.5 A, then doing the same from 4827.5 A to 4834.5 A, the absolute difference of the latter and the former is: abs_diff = 0.002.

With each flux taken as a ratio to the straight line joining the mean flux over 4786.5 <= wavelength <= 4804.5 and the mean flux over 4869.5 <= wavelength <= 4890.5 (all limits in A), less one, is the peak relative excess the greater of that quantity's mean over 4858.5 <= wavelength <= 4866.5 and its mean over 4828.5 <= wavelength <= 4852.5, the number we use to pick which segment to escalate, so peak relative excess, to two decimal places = 0.10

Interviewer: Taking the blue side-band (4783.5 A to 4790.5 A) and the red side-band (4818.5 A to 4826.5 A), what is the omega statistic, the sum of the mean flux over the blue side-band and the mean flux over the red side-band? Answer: 389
